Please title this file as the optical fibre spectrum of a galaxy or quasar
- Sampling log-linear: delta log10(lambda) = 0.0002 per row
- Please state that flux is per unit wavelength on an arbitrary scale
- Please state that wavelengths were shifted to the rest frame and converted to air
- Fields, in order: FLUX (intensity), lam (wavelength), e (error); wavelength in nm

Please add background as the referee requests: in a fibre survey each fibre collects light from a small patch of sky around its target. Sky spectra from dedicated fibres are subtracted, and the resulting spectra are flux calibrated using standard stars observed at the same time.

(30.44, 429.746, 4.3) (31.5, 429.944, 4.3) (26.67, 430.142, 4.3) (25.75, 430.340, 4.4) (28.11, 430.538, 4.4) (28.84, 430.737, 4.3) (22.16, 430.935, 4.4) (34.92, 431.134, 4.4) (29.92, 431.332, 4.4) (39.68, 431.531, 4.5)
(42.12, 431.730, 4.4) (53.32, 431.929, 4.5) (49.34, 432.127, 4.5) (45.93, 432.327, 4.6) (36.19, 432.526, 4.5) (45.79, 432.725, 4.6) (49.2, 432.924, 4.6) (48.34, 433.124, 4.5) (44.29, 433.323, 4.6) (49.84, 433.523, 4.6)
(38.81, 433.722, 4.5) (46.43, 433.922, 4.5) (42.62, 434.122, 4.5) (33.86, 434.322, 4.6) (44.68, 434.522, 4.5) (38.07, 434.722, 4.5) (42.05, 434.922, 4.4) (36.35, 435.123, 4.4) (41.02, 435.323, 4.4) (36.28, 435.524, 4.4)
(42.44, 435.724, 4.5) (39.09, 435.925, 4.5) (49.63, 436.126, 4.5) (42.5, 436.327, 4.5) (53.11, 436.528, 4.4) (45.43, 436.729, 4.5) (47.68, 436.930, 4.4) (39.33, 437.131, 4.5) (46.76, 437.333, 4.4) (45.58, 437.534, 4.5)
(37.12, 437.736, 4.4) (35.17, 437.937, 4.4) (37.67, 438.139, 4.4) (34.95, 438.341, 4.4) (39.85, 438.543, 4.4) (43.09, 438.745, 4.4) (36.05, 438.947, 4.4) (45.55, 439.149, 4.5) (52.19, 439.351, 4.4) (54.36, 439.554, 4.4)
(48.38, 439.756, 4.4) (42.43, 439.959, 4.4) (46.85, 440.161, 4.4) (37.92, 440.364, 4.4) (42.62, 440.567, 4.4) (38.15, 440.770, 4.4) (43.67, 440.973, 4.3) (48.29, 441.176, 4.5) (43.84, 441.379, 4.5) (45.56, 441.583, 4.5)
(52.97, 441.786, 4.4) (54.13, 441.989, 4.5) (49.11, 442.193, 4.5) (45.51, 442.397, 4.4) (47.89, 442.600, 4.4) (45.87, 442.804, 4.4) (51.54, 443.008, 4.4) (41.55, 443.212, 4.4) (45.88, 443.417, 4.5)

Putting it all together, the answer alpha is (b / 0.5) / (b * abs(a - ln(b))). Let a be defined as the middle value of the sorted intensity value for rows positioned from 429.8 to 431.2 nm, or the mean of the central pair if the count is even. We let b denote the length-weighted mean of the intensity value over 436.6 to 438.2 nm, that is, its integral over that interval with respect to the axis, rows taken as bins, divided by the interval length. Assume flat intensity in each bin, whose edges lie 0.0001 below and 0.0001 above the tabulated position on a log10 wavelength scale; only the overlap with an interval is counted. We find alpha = 0.082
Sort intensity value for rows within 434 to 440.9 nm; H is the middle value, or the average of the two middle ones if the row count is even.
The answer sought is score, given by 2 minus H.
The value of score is -40.4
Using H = 42.4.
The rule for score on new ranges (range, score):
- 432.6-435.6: -40.6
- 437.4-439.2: -35.7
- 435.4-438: -40.5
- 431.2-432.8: -42.0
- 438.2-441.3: -41.1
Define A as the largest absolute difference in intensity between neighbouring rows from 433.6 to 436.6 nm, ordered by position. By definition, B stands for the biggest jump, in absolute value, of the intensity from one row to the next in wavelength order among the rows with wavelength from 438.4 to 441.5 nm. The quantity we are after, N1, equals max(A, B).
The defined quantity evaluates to 10.8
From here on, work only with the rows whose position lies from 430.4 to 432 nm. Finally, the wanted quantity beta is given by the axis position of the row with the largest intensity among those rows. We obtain 431.929 nm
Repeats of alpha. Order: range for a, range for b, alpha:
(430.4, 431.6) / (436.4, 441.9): 0.078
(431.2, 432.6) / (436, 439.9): 0.052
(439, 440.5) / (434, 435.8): 0.046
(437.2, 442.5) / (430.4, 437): 0.049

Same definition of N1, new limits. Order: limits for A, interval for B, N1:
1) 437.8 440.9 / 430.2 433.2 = 12.8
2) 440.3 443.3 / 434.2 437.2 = 10.8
